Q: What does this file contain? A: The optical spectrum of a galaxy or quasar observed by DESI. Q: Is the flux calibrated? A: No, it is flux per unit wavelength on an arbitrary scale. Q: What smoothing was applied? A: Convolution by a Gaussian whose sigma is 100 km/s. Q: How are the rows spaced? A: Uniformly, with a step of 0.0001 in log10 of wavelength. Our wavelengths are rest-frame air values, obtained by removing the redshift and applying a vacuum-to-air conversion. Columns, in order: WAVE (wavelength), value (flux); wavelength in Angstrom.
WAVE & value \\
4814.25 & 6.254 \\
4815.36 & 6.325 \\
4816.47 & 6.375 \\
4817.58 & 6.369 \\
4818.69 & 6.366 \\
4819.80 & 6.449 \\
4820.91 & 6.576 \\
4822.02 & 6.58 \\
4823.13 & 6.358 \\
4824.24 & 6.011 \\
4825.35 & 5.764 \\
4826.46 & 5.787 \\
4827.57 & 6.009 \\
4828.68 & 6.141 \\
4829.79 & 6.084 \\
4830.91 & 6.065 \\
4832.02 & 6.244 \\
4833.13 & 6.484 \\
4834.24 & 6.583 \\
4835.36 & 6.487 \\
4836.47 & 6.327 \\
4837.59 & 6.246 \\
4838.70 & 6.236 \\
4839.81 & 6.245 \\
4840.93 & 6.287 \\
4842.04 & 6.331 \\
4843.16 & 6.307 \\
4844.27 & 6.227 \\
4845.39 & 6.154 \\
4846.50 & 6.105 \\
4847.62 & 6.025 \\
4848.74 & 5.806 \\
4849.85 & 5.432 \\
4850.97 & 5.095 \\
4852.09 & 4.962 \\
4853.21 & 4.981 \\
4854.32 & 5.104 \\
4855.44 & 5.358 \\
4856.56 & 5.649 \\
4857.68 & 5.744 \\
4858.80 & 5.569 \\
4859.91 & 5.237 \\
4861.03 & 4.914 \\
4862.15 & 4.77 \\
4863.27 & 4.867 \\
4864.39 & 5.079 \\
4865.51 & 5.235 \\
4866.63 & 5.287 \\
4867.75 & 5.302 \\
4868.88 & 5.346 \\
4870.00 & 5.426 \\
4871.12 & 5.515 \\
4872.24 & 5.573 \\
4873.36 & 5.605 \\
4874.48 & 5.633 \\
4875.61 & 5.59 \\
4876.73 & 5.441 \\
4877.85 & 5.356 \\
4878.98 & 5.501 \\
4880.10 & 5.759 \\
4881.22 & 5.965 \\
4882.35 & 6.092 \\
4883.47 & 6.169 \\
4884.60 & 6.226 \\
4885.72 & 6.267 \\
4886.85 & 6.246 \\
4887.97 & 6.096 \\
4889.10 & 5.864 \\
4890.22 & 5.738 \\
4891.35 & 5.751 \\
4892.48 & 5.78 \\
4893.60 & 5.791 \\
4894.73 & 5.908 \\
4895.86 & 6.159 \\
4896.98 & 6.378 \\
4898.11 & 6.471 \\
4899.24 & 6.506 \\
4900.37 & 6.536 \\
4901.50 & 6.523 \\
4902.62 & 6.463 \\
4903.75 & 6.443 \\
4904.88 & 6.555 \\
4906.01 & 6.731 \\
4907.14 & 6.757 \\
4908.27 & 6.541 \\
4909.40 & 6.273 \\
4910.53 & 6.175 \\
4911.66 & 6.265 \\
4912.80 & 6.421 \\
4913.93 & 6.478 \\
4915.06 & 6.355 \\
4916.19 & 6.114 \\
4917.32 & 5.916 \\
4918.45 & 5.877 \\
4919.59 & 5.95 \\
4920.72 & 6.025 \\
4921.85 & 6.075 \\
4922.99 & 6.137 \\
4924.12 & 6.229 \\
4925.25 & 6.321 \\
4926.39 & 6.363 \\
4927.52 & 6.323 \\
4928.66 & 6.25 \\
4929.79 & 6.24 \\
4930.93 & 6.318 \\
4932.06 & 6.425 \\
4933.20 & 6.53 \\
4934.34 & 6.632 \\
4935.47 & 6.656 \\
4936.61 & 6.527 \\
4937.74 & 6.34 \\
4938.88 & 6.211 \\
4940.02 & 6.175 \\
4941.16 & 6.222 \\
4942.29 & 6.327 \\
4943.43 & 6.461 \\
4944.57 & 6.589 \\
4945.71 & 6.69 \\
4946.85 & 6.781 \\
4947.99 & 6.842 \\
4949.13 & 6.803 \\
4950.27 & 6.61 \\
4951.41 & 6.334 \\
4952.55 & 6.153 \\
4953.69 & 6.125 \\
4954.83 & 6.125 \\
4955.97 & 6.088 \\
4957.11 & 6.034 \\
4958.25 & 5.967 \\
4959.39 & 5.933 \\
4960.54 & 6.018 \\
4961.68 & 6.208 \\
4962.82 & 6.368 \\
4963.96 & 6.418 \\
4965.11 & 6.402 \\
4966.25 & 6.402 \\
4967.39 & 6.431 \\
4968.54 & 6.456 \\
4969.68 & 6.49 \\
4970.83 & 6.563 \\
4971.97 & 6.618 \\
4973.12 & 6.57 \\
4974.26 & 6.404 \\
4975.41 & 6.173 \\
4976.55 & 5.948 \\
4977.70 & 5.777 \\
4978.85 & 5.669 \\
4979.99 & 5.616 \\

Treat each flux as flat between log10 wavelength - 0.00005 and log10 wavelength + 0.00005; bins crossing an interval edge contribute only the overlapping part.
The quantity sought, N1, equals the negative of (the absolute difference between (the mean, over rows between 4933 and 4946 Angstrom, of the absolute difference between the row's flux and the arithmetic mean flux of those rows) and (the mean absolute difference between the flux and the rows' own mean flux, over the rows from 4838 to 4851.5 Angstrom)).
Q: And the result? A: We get -0.13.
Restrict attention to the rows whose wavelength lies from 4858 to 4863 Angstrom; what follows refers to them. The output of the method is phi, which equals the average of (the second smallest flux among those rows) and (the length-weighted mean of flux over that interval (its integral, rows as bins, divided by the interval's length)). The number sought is 5.03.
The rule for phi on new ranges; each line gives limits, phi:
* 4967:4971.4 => 6.47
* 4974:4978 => 6.01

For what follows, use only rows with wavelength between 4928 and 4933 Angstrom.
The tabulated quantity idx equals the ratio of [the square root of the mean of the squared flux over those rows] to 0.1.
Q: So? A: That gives 63.1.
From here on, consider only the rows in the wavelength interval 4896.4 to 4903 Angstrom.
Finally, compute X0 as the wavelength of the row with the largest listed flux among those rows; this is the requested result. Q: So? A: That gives 4900.37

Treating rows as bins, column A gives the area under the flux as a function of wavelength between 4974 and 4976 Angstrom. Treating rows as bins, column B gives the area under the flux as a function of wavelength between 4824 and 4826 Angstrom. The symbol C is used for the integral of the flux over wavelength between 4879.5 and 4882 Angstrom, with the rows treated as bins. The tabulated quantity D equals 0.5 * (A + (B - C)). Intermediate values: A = 12.5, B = 11.7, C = 14.7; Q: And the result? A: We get 4.8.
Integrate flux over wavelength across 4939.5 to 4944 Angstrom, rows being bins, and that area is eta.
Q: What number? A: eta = 28.4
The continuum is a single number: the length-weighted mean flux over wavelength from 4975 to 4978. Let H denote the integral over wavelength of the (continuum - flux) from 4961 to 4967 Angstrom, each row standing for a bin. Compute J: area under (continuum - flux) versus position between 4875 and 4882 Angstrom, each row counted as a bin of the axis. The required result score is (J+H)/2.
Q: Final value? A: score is 0.1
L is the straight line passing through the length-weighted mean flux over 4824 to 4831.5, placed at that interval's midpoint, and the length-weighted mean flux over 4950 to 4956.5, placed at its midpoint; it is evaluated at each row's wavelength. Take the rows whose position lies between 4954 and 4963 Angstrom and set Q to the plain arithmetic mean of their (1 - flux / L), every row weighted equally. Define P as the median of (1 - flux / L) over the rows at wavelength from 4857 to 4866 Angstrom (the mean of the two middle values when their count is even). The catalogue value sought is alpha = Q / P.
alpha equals 0.2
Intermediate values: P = 0.148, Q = 0.02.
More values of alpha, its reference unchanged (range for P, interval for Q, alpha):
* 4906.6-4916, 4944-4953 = 1.6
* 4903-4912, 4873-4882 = -1.3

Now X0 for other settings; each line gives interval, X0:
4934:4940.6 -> 4935.47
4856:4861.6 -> 4857.68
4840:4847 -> 4842.04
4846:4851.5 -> 4846.50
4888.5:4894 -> 4889.10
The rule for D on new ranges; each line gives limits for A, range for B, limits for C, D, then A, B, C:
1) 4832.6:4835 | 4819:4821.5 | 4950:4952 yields 9.5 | 15.6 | 16.2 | 12.9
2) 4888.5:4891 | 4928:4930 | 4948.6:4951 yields 5.5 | 14.5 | 12.5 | 16.0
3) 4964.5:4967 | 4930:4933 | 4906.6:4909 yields 9.6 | 16.0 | 19.1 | 15.9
